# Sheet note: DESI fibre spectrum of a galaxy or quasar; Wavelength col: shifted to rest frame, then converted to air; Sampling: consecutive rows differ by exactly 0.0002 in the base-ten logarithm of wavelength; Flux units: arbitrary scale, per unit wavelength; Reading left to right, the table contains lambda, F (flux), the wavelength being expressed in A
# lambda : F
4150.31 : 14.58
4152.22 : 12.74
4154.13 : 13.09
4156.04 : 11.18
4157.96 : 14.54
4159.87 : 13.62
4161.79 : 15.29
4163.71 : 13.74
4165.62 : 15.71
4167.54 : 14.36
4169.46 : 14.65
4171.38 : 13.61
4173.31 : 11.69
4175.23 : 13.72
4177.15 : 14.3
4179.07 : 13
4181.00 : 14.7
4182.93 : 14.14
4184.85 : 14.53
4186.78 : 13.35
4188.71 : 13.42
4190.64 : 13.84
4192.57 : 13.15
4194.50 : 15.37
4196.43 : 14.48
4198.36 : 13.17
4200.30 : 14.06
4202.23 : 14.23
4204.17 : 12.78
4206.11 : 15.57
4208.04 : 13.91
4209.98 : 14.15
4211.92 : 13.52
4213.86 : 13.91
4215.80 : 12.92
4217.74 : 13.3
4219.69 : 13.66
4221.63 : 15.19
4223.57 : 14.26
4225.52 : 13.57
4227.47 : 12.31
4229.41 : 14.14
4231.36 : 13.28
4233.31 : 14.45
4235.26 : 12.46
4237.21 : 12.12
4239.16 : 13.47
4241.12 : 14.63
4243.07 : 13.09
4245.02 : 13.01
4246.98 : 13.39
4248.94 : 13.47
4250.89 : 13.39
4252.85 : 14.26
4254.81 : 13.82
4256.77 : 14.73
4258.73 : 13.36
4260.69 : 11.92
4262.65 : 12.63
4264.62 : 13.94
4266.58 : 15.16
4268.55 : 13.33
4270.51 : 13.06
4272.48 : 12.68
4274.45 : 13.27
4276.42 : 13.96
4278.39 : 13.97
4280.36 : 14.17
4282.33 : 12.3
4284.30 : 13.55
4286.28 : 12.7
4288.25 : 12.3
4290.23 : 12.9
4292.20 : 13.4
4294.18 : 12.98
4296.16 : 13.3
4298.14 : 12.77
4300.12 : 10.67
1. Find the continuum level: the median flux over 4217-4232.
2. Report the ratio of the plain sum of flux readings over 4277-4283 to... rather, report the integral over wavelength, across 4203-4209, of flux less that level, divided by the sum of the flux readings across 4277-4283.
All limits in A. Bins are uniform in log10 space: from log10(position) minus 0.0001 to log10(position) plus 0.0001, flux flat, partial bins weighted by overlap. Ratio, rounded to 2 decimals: 0.07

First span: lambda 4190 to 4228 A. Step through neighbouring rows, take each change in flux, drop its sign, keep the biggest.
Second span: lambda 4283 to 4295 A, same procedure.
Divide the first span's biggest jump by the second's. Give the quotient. 3.28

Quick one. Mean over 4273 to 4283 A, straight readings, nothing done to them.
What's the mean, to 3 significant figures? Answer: 13.5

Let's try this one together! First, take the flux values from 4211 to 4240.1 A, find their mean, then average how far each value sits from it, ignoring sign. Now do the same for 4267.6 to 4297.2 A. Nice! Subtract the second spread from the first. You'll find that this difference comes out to 0.17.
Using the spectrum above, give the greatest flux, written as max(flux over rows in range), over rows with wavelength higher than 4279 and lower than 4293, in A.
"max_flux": 14.17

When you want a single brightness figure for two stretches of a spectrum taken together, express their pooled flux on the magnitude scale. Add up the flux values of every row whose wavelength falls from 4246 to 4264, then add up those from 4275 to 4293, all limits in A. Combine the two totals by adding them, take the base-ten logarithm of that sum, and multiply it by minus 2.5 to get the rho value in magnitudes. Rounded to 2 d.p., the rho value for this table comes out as -5.95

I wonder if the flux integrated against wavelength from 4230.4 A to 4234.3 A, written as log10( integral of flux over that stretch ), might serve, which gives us 1.73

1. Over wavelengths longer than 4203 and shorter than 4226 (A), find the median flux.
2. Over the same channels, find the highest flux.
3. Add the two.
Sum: 29.4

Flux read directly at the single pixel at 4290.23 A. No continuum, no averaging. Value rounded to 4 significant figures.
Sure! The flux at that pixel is 12.90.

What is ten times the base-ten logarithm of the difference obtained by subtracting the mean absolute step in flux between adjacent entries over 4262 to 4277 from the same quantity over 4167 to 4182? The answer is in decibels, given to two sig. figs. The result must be -4.4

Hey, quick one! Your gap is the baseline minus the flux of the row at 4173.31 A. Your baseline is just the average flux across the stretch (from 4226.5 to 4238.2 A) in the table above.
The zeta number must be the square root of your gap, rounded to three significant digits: 1.20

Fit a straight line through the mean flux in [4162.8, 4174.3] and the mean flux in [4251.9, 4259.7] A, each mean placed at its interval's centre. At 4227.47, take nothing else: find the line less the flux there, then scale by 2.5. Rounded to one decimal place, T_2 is 4.3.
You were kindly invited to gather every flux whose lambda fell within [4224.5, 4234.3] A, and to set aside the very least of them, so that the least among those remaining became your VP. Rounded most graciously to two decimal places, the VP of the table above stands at 13.28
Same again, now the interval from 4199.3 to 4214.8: 13.52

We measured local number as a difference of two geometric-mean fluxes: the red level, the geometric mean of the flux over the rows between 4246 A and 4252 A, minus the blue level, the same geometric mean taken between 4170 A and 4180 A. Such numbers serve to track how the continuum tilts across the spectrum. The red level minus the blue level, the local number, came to 0.2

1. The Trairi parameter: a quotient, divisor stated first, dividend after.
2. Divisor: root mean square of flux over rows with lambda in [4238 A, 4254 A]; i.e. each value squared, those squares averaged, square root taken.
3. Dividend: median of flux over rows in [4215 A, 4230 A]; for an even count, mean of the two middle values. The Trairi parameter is 1.00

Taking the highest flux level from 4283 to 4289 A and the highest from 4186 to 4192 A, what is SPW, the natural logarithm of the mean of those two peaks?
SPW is 2.62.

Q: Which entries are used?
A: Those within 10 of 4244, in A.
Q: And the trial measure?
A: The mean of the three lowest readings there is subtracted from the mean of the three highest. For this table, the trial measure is 1.59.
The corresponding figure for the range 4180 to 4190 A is 0.82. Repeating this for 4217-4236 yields 1.95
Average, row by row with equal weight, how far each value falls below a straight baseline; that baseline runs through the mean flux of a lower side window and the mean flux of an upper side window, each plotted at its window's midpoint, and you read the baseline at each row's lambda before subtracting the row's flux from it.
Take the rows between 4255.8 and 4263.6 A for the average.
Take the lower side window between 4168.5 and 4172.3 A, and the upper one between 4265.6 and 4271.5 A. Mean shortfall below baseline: 0.7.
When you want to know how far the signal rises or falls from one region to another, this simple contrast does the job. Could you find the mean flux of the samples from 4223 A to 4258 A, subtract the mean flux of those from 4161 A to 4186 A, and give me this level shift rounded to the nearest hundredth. -0.56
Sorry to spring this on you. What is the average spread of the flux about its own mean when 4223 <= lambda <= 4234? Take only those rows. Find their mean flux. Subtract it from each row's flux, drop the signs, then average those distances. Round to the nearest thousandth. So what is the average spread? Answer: 0.615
